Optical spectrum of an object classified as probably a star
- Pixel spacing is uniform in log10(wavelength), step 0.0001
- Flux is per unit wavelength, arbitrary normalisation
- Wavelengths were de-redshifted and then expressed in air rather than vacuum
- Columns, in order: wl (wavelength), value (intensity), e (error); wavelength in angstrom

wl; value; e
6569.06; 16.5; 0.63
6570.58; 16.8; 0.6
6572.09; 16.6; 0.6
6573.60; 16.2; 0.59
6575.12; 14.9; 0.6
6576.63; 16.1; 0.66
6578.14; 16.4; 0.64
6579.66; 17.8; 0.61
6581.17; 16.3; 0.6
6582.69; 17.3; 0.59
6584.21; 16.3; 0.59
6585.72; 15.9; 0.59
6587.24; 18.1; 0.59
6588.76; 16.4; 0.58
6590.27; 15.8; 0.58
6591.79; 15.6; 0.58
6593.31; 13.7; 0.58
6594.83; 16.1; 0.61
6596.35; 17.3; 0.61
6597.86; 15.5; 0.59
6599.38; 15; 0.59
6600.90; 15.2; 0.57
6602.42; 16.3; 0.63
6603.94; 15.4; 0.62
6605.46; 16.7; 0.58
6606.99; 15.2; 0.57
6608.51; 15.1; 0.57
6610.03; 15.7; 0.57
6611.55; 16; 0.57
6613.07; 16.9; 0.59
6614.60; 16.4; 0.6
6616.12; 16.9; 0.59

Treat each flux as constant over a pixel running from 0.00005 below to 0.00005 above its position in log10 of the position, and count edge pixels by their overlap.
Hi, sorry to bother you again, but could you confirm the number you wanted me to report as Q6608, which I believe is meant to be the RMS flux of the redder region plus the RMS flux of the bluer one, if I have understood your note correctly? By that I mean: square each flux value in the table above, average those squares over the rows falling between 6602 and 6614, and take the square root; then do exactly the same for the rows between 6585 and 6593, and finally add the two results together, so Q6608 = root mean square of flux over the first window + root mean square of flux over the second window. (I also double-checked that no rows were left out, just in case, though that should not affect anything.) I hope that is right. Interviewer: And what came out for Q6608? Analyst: 32.3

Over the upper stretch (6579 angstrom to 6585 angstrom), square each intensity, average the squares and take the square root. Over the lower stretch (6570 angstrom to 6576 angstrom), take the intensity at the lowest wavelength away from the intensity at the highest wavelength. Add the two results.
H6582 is 15.0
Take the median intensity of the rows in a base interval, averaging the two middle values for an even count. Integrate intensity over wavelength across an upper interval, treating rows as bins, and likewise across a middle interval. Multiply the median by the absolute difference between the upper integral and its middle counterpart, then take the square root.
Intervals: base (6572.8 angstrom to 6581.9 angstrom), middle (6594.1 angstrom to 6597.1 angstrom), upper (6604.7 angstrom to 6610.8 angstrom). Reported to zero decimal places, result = 27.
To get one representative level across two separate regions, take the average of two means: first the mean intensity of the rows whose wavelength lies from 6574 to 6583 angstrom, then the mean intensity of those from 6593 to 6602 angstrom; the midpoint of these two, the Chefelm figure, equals 16.0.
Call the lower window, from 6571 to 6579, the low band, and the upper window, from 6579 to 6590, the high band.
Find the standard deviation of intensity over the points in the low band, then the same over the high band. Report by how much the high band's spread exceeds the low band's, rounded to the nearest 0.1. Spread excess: 0.2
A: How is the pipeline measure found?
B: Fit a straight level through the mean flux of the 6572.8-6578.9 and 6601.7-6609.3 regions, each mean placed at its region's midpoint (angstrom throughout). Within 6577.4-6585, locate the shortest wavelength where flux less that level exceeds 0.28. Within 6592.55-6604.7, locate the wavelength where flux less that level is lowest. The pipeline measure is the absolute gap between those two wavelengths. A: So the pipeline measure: 15.2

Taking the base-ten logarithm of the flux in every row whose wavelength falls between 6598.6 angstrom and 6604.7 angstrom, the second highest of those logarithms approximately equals 1.19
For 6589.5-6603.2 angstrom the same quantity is 1.21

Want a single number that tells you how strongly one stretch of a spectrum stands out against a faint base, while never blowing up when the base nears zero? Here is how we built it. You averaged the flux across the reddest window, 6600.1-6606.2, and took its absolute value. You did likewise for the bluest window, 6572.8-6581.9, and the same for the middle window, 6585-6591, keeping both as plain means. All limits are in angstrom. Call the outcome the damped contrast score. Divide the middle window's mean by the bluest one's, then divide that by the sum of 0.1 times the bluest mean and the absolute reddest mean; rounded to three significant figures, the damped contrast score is 0.0580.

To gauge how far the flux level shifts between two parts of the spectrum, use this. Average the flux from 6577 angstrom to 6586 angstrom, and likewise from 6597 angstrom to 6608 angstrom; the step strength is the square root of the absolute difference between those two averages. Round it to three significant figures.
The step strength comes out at 1.03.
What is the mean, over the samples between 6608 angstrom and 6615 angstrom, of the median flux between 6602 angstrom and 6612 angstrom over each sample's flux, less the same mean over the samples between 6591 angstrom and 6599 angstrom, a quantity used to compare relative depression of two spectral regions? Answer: -0.03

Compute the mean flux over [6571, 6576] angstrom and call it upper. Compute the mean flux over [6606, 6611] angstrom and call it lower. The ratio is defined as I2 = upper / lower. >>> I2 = 1.04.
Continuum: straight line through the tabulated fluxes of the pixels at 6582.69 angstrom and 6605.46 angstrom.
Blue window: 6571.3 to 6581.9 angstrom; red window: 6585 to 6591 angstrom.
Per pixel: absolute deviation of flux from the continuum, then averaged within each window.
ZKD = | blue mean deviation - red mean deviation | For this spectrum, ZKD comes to 0.18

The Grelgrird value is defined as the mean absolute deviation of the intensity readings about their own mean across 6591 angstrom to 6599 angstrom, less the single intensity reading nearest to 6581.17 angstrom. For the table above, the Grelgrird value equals -15.5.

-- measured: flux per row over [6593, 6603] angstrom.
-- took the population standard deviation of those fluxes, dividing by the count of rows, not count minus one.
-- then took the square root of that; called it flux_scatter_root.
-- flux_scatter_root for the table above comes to 1.03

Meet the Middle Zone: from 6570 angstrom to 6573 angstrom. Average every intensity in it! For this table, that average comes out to 16.7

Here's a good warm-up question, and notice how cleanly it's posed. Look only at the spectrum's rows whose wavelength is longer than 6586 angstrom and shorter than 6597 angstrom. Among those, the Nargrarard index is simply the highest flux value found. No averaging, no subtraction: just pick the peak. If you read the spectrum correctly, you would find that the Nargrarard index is 18.1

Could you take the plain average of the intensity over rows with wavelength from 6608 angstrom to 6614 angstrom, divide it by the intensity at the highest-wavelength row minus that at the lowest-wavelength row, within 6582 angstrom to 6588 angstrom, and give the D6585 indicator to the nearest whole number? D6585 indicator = 20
